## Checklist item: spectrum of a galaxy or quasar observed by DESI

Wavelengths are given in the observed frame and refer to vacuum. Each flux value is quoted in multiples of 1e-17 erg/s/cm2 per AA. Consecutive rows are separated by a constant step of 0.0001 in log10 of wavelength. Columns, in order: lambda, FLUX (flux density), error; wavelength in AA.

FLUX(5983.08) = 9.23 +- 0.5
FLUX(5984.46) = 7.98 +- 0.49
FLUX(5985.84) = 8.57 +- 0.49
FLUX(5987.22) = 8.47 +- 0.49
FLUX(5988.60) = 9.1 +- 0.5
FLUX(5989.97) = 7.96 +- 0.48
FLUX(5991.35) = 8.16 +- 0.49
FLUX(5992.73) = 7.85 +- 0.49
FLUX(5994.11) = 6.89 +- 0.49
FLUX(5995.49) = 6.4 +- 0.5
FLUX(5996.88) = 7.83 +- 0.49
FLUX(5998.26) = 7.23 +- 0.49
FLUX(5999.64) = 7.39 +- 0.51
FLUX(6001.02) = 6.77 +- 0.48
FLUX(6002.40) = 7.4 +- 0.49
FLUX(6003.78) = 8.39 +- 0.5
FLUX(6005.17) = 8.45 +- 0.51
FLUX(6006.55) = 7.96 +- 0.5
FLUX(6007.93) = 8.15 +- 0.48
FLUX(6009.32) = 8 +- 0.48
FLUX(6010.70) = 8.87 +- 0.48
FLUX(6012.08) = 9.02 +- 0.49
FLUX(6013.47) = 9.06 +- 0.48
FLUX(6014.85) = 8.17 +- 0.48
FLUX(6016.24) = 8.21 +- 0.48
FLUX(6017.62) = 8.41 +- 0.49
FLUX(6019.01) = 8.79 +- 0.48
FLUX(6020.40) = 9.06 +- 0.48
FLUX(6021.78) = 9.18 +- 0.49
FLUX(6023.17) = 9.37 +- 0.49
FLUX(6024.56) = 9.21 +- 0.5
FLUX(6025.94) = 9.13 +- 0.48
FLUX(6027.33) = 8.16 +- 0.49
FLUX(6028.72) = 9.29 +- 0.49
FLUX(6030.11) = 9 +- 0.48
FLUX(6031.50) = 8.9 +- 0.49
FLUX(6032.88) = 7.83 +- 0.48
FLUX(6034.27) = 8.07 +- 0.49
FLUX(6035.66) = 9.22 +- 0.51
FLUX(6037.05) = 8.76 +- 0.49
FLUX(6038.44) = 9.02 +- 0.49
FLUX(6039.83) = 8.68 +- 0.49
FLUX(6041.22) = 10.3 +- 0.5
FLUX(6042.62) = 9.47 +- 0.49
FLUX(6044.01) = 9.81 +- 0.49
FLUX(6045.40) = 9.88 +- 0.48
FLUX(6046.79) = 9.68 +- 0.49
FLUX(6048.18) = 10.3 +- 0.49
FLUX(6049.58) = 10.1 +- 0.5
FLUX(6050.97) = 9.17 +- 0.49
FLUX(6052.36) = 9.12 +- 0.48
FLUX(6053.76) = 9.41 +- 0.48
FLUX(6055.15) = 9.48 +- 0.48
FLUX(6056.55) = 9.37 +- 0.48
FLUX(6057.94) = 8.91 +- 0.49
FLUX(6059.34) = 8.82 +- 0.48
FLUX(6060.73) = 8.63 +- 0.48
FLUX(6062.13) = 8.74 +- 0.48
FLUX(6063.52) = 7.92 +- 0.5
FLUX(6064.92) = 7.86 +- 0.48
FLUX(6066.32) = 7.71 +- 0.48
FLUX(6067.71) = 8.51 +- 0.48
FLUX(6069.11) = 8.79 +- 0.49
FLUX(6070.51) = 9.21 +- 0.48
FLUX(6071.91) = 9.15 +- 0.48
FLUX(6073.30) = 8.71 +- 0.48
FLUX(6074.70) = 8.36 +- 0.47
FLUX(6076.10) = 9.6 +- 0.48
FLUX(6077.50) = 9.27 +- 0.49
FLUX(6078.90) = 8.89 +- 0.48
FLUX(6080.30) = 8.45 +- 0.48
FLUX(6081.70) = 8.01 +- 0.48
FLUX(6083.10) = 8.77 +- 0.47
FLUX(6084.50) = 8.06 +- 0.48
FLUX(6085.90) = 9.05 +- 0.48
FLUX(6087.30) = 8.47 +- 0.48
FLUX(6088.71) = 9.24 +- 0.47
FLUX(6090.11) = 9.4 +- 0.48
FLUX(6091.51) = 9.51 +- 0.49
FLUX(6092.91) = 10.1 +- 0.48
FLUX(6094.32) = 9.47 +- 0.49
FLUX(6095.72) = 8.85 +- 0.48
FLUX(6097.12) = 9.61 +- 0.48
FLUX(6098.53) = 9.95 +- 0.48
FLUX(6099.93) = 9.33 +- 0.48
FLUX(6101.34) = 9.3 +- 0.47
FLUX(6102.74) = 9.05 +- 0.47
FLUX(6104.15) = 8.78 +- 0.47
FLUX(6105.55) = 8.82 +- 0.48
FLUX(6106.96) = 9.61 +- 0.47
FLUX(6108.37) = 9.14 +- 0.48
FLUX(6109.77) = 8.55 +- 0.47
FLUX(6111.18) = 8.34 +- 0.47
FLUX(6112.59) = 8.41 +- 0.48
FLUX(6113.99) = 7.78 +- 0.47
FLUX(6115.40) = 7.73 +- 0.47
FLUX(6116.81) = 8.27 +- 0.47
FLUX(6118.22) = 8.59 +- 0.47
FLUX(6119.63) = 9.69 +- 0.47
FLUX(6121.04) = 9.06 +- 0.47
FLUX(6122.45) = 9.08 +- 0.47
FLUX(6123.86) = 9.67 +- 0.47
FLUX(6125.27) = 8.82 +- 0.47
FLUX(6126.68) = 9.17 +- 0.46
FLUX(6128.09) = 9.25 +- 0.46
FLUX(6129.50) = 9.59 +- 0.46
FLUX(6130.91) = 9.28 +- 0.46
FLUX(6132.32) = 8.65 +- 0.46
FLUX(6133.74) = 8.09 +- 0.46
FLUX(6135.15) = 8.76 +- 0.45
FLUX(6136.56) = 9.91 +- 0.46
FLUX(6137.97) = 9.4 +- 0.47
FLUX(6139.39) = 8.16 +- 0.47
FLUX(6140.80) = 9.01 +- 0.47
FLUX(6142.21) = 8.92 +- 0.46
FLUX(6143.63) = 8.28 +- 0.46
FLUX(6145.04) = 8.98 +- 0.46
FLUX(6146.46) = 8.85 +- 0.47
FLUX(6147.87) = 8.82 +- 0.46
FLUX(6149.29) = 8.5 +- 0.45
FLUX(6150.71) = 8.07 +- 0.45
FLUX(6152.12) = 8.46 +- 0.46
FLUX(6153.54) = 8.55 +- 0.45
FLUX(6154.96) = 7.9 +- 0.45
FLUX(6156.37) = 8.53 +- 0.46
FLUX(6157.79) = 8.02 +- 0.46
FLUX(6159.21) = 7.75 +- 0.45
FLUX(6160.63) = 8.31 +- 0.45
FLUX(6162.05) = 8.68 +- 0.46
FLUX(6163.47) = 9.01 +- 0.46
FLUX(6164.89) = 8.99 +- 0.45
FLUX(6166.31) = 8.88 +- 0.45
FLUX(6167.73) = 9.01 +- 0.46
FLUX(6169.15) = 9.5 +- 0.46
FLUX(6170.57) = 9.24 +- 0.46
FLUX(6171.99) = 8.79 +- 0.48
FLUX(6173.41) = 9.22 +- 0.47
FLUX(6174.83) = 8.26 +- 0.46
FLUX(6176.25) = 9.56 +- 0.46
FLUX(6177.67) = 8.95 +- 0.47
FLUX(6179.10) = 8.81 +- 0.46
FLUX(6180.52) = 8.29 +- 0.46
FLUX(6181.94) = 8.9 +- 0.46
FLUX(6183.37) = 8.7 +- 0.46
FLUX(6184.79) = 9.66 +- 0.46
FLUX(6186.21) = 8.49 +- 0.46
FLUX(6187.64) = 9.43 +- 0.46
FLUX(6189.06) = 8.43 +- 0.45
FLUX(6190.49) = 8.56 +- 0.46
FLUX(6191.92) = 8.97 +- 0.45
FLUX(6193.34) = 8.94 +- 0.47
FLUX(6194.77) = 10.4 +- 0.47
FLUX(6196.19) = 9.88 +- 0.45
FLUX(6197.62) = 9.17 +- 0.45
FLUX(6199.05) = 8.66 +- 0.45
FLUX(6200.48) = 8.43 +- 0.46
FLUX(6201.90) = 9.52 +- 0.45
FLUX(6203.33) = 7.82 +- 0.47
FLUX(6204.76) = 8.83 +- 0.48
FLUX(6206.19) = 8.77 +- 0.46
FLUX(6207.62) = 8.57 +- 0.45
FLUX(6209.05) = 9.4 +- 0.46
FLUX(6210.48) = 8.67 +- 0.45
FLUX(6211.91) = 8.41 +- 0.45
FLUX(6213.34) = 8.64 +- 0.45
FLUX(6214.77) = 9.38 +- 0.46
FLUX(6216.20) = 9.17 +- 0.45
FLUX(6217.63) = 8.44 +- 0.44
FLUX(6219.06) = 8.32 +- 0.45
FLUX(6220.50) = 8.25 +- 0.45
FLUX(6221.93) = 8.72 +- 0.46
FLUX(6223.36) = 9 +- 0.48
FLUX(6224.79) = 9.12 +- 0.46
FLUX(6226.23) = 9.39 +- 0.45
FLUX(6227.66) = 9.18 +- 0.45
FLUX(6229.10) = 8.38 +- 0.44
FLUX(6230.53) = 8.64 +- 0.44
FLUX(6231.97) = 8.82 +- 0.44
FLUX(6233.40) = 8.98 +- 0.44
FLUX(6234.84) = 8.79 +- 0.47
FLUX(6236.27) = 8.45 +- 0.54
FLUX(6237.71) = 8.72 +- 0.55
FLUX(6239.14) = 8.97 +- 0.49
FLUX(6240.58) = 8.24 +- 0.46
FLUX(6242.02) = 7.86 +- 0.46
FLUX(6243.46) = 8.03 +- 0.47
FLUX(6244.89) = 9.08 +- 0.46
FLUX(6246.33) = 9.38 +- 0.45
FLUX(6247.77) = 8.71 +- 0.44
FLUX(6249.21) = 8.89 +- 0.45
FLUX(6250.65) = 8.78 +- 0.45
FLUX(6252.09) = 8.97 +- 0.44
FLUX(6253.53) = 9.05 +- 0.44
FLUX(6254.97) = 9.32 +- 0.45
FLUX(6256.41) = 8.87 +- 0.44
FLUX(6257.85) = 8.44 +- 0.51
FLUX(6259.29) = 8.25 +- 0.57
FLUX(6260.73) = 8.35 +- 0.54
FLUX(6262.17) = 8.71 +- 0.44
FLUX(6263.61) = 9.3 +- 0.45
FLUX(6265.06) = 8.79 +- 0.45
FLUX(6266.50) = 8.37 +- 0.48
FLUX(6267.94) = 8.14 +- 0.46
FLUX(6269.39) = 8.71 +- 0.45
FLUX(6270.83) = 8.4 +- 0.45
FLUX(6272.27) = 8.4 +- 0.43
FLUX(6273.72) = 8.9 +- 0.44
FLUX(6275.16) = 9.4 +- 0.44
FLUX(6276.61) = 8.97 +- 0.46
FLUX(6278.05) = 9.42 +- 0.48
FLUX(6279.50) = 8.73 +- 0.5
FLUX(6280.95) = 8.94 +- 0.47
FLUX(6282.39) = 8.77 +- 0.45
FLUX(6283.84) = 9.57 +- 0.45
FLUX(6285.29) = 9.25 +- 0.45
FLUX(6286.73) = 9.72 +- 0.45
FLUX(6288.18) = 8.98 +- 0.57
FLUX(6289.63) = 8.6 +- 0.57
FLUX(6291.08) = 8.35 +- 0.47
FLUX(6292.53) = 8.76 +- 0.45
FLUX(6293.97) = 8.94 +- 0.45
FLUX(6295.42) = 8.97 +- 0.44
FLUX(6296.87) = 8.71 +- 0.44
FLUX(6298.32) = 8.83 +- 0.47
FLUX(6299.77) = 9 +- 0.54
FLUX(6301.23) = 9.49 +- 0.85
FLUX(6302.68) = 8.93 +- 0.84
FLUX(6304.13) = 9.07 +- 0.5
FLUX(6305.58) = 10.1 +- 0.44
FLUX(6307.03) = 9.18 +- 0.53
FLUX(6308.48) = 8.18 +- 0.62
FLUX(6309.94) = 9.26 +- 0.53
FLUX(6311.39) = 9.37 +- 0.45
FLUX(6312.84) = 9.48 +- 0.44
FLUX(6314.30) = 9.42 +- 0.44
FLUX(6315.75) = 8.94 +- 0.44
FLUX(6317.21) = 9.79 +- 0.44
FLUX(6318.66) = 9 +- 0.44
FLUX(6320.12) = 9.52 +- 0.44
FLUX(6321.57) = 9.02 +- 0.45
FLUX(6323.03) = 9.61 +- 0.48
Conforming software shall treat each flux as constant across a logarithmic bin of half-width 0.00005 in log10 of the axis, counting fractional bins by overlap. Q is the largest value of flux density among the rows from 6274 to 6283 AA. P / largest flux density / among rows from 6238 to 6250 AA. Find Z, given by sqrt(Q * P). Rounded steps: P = 9.38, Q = 9.42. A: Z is 9.4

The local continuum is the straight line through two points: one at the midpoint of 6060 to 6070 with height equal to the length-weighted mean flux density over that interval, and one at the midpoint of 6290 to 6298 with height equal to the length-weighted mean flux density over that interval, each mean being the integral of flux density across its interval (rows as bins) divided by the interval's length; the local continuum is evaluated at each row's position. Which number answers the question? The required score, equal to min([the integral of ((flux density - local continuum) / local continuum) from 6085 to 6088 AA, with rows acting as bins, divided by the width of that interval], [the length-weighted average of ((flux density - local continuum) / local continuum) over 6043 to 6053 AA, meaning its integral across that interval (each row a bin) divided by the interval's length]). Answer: 0.04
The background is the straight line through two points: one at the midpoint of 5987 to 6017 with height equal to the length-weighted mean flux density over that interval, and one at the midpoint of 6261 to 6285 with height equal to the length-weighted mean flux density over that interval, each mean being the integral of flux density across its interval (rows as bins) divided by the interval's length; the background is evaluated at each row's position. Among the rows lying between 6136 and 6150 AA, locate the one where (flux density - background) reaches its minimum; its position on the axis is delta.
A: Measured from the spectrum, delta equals 6139.39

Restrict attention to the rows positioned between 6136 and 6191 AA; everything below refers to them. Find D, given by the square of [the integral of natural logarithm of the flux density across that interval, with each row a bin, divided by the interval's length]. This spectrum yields 4.70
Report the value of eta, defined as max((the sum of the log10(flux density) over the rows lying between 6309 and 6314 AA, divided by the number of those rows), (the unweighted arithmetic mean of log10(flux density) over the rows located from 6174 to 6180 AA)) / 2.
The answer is 0.486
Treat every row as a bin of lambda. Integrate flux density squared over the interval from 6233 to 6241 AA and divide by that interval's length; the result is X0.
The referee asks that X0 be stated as 76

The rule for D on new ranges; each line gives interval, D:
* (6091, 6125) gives 4.83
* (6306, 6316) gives 4.90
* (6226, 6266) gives 4.70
